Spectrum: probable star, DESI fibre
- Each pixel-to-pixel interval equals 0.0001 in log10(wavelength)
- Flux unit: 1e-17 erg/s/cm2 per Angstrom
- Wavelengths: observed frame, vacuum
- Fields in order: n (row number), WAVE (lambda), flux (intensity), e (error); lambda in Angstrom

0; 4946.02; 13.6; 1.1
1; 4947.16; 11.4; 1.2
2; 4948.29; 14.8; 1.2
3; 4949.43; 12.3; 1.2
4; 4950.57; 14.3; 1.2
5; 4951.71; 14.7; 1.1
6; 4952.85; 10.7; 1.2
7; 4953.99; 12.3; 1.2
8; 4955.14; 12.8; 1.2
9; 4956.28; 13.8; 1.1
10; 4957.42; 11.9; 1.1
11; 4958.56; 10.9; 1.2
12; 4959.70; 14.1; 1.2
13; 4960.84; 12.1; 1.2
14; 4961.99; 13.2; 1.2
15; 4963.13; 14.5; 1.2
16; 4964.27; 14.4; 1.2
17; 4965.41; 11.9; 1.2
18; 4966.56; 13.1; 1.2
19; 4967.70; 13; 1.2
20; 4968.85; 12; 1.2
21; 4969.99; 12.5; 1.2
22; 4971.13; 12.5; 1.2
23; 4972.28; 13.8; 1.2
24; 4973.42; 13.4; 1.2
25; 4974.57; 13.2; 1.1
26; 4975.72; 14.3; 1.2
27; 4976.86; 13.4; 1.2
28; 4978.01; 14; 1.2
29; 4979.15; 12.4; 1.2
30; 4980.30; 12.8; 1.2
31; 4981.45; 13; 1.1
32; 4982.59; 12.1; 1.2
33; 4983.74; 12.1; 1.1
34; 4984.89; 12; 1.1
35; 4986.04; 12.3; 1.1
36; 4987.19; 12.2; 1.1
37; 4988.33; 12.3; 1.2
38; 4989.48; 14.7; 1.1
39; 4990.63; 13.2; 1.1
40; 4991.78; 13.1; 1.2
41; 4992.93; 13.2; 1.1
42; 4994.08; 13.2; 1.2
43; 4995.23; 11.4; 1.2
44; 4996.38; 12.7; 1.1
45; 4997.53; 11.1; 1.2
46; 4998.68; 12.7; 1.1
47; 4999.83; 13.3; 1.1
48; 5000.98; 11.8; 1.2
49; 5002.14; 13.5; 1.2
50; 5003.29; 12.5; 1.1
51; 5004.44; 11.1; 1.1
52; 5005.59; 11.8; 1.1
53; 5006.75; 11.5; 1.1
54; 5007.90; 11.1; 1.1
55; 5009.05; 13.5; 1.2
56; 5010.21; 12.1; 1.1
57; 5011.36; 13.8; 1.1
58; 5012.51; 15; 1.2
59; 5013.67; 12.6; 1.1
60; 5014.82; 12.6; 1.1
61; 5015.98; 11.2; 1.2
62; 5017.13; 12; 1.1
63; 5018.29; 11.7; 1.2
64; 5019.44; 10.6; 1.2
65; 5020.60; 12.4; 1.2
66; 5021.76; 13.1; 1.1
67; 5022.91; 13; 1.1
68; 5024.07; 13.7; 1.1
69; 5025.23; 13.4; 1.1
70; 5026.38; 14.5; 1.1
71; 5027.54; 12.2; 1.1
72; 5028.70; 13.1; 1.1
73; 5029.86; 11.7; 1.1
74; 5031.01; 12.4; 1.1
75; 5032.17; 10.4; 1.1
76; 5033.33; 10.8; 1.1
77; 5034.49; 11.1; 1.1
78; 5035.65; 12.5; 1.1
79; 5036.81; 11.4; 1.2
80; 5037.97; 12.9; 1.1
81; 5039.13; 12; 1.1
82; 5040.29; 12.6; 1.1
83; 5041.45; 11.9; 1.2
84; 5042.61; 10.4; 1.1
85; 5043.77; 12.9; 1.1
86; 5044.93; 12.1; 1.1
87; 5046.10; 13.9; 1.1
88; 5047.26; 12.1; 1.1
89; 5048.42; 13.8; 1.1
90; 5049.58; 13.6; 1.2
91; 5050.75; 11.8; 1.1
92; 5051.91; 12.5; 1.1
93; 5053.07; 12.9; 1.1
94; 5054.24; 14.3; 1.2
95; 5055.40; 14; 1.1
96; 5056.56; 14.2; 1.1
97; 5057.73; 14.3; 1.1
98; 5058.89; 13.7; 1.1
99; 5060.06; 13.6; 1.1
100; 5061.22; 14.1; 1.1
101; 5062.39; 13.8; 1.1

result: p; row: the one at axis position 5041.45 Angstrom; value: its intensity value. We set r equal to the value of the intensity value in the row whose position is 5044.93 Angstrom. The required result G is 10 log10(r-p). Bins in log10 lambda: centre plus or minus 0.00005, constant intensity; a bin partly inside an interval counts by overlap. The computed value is -7.0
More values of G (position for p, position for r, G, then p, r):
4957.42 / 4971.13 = -2.2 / 11.9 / 12.5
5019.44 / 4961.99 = 4.1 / 10.6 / 13.2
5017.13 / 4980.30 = -1.0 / 12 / 12.8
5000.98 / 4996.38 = -0.5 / 11.8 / 12.7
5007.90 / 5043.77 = 2.6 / 11.1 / 12.9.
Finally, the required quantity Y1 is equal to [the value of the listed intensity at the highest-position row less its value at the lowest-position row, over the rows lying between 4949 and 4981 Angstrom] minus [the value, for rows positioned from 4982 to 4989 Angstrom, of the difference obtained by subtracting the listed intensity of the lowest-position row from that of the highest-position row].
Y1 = 0.3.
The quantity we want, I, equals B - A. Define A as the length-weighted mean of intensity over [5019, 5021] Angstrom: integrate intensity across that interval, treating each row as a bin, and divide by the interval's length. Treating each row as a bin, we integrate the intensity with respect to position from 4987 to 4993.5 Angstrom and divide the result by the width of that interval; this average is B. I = 1.7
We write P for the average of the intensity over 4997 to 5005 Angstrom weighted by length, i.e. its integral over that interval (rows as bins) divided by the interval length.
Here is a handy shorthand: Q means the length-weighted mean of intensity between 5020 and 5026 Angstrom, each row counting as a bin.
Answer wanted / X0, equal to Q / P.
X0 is 1.07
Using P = 12.3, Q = 13.16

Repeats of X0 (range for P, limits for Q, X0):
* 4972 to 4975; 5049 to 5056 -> 0.98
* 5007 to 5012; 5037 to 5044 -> 0.96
